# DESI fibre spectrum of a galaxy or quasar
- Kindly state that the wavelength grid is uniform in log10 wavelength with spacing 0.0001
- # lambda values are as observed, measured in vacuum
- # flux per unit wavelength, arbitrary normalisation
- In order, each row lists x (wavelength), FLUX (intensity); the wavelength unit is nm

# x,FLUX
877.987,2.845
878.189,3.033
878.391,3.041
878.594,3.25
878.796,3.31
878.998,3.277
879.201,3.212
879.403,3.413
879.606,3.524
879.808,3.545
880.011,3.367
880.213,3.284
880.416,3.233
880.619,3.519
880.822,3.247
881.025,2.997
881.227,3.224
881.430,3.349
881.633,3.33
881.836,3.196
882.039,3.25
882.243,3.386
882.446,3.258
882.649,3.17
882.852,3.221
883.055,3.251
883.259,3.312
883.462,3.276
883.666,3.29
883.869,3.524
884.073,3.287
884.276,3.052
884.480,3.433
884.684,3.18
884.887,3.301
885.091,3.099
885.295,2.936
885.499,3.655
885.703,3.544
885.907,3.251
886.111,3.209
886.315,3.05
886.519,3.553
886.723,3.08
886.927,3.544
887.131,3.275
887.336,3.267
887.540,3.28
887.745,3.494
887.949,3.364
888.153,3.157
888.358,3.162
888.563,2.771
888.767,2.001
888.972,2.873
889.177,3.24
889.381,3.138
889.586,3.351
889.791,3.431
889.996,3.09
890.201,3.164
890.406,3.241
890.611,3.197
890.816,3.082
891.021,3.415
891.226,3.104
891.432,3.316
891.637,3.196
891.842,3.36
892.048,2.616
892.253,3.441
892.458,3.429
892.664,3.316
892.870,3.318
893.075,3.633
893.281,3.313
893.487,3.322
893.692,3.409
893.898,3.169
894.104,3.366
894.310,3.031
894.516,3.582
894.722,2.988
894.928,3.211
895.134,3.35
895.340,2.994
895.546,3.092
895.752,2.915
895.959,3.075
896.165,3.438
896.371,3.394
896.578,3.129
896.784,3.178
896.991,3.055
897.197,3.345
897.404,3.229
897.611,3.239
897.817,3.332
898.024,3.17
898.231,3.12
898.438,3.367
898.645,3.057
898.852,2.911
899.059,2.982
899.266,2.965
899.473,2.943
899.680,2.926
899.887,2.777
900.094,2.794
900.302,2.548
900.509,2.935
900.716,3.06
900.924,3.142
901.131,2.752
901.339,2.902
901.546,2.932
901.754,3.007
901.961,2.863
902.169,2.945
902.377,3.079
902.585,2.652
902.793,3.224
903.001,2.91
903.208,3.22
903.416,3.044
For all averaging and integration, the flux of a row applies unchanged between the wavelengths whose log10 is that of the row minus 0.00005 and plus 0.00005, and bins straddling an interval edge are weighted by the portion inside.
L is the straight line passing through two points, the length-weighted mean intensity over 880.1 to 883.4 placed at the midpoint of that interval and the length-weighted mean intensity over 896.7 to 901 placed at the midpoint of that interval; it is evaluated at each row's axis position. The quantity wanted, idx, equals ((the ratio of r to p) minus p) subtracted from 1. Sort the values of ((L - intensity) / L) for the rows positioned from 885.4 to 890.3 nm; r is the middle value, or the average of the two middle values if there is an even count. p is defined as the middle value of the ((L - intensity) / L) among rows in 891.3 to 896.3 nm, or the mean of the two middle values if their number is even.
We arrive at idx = 0.7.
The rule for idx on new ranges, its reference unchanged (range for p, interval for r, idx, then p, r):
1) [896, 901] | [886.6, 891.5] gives -0.3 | -0.0139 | -0.018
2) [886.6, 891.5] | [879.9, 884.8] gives 0.9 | -0.0177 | -0.001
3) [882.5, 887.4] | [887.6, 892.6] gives -0.2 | -0.0135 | -0.016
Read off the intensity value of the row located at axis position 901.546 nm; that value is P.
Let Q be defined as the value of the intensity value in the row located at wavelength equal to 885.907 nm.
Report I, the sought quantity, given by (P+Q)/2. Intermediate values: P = 2.932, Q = 3.251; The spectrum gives 3.09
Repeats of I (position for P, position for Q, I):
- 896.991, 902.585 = 2.85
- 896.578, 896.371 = 3.26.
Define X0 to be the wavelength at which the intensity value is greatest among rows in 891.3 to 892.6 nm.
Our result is 892.253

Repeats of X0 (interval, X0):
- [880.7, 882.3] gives 882.243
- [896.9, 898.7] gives 898.438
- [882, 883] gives 882.243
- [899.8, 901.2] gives 900.924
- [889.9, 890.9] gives 890.406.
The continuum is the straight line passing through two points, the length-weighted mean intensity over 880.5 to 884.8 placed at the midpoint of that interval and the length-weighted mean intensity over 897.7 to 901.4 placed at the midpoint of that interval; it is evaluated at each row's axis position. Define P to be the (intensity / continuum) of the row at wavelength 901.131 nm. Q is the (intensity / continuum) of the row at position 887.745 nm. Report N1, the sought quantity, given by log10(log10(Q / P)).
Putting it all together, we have -1.1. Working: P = 0.93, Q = 1.10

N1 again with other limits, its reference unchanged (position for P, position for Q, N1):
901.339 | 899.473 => -2.9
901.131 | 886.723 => -1.9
